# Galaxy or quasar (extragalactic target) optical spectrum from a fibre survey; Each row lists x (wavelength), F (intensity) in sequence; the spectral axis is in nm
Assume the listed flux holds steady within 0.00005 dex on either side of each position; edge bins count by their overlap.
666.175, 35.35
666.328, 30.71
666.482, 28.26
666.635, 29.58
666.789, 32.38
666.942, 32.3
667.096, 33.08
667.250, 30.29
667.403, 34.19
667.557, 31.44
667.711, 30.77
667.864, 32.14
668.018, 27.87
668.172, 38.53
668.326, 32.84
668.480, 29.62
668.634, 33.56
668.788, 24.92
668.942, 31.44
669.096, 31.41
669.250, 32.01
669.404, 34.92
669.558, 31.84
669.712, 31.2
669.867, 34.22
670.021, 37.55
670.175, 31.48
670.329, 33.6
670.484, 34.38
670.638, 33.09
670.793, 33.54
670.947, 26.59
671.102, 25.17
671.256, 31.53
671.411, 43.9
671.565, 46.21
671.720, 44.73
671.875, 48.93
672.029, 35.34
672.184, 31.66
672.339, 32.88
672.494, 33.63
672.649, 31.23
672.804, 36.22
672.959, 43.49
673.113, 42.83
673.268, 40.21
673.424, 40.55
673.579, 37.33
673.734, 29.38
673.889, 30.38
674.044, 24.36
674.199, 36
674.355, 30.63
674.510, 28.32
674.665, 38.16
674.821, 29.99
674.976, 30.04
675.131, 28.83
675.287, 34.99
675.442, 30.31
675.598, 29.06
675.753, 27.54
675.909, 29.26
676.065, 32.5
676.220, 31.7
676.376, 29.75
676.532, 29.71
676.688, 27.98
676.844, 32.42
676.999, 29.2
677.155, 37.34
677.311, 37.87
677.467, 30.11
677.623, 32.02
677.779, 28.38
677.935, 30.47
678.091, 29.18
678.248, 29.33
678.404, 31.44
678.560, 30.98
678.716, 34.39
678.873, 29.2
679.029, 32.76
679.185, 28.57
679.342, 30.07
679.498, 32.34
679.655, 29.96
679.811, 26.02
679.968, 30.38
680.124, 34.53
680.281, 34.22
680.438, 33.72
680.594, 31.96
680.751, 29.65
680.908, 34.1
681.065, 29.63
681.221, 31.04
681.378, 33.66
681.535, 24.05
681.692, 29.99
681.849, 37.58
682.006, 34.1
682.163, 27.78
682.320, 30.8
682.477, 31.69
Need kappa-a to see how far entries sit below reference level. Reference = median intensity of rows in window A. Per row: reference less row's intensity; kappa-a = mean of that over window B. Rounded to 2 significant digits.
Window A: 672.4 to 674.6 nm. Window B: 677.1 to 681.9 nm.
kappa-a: 3.4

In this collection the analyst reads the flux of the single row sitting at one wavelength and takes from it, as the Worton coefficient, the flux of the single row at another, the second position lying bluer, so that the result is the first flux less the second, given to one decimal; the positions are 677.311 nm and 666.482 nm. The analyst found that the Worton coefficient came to 9.6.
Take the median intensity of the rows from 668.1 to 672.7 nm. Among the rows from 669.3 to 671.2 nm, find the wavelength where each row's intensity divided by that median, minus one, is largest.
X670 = 670.021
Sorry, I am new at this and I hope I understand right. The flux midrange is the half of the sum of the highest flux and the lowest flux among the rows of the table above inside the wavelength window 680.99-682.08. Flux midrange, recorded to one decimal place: 30.8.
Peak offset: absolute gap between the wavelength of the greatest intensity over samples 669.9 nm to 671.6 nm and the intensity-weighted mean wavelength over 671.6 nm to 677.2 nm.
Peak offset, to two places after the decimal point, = 2.73 nm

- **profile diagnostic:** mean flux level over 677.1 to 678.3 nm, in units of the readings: 31.8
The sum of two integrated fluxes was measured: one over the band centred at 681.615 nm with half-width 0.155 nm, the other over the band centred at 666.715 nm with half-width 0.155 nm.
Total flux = 18.0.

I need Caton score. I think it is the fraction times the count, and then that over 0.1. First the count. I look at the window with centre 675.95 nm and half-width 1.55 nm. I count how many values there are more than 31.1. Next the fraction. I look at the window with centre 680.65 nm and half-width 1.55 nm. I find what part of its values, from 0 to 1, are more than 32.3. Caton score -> 28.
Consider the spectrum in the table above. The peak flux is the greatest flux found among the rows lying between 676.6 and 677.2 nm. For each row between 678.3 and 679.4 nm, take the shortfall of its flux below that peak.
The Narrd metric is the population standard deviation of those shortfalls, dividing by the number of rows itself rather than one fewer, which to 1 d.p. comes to 1.9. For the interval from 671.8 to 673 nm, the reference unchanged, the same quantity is 5.9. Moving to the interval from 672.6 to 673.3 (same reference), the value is 4.6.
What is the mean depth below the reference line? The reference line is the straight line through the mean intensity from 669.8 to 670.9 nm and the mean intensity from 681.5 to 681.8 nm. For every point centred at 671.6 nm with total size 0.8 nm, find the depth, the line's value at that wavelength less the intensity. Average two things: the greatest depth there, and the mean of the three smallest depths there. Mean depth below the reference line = -5.8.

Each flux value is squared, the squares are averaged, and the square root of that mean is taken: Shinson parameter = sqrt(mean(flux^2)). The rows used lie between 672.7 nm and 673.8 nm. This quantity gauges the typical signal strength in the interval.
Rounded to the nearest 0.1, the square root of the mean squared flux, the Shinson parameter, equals 38.8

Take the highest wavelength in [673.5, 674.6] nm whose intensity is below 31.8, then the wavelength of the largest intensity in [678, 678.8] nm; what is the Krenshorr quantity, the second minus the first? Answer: 4.21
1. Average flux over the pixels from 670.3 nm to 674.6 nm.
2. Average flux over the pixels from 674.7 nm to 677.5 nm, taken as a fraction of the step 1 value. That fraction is 0.88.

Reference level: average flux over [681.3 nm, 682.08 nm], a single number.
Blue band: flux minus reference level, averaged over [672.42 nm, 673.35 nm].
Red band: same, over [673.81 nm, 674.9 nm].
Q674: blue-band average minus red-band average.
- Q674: 6.8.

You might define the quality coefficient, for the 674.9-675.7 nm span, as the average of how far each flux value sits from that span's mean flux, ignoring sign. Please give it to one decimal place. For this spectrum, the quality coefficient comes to 1.7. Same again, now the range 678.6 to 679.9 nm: 2.1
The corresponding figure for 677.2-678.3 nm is 2.2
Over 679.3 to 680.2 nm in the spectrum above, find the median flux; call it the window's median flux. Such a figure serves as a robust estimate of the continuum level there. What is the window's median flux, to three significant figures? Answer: 30.2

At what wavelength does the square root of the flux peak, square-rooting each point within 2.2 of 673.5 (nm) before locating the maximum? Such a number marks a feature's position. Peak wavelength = 671.875 nm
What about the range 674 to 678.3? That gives 674.665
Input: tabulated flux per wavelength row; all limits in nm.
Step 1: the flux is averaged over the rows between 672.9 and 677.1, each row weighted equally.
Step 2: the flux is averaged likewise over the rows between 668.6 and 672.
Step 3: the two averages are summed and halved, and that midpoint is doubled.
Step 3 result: 66.8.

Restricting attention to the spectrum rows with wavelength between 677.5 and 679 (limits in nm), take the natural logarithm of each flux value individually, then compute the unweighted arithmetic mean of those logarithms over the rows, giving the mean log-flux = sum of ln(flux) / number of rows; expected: 3.42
